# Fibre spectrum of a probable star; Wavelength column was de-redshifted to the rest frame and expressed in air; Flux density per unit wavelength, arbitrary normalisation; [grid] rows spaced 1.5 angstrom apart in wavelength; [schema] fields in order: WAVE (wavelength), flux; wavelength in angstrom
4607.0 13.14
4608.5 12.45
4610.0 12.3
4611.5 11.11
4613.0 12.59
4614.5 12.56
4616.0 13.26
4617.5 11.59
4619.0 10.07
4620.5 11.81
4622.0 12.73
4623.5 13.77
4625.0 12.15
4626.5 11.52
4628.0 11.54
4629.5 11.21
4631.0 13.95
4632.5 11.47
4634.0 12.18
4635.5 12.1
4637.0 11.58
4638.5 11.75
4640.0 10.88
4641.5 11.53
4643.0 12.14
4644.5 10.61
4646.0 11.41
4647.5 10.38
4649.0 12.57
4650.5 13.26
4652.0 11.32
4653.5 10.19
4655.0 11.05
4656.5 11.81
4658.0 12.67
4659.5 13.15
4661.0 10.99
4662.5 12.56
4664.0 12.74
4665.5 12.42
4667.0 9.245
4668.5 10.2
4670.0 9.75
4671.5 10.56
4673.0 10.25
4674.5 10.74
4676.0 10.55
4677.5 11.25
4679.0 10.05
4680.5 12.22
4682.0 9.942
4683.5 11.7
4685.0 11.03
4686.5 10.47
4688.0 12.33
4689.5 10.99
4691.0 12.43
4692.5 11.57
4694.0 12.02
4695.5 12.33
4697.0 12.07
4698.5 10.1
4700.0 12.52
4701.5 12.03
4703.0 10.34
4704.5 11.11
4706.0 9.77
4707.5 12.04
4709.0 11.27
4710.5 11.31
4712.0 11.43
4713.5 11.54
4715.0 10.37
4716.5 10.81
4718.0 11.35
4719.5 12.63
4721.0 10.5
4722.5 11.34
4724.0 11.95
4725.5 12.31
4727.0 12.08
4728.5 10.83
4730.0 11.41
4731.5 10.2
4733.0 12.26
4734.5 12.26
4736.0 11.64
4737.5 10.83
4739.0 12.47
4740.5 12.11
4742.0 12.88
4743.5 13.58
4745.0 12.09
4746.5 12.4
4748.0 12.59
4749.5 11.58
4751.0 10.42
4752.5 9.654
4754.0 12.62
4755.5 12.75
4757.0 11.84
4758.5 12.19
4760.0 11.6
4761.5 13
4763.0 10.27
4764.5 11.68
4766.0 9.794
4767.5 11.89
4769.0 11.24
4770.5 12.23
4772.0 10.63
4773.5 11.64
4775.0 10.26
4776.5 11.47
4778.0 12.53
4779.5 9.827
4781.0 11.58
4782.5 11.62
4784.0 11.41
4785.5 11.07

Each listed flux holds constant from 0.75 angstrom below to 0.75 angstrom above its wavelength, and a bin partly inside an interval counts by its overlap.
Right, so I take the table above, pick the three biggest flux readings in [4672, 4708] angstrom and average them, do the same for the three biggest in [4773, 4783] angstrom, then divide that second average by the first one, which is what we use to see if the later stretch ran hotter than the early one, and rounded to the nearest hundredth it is 0.96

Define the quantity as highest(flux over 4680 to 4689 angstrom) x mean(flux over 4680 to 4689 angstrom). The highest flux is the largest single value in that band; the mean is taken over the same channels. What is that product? 139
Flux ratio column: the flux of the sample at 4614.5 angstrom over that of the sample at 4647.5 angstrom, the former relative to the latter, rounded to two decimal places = 1.21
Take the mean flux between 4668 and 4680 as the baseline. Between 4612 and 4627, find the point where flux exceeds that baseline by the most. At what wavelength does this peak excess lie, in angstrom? 4623.5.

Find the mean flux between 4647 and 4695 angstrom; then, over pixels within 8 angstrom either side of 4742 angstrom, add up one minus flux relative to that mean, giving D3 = -0.9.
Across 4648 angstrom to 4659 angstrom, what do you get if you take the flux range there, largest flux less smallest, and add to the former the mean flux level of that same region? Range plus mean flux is 14.9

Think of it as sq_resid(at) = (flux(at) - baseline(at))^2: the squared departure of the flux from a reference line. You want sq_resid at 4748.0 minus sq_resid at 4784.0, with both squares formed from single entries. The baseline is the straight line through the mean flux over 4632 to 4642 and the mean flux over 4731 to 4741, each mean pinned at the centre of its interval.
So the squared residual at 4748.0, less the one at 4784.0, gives 0.7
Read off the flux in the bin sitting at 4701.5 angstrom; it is 12.03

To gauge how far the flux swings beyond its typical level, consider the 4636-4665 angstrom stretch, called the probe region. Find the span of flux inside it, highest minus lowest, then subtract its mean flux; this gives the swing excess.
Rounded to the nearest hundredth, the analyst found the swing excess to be -8.65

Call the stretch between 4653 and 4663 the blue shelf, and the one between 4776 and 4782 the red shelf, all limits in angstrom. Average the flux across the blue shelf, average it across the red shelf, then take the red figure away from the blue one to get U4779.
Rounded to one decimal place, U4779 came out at 0.4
